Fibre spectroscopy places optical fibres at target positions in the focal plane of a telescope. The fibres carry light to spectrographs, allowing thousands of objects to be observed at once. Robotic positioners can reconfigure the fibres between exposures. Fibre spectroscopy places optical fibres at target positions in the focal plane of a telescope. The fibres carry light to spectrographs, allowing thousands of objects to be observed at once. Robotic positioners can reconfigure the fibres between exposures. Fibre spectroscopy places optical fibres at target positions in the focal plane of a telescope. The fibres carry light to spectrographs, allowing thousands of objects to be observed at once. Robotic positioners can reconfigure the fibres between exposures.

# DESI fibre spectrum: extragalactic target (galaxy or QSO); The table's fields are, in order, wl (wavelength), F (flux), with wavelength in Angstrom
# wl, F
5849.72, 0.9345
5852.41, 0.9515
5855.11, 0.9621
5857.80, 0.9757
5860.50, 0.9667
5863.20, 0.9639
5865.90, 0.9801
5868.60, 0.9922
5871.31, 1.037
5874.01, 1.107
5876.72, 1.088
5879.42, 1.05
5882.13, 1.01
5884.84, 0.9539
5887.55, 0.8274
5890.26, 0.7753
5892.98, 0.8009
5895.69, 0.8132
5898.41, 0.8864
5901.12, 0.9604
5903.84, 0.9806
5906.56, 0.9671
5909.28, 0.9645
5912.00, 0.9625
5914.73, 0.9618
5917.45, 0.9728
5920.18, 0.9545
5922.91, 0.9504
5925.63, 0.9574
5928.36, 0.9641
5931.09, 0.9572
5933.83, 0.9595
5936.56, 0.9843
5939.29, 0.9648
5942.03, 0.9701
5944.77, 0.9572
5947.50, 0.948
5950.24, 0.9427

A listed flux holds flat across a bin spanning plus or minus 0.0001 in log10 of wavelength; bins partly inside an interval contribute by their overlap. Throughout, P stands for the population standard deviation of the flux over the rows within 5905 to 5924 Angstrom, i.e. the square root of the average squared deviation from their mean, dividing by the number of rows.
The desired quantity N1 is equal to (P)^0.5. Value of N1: 0.08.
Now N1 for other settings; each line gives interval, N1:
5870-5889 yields 0.30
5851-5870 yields 0.11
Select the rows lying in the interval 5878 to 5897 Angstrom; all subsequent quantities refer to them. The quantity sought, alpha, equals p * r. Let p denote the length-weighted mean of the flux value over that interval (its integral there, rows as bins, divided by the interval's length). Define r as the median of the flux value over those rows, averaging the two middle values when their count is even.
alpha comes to 0.74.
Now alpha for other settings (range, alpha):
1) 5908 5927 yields 0.92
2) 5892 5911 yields 0.88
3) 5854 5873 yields 0.96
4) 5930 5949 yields 0.92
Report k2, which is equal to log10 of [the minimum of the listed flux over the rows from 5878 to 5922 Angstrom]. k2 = -0.11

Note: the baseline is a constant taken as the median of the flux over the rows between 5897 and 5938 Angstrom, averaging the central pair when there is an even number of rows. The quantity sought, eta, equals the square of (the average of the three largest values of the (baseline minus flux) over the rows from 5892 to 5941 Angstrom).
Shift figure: 0.016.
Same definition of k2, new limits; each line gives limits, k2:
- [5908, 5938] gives -0.02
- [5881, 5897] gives -0.11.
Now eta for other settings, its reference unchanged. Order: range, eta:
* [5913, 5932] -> 0.000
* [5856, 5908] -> 0.027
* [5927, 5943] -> 0.000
